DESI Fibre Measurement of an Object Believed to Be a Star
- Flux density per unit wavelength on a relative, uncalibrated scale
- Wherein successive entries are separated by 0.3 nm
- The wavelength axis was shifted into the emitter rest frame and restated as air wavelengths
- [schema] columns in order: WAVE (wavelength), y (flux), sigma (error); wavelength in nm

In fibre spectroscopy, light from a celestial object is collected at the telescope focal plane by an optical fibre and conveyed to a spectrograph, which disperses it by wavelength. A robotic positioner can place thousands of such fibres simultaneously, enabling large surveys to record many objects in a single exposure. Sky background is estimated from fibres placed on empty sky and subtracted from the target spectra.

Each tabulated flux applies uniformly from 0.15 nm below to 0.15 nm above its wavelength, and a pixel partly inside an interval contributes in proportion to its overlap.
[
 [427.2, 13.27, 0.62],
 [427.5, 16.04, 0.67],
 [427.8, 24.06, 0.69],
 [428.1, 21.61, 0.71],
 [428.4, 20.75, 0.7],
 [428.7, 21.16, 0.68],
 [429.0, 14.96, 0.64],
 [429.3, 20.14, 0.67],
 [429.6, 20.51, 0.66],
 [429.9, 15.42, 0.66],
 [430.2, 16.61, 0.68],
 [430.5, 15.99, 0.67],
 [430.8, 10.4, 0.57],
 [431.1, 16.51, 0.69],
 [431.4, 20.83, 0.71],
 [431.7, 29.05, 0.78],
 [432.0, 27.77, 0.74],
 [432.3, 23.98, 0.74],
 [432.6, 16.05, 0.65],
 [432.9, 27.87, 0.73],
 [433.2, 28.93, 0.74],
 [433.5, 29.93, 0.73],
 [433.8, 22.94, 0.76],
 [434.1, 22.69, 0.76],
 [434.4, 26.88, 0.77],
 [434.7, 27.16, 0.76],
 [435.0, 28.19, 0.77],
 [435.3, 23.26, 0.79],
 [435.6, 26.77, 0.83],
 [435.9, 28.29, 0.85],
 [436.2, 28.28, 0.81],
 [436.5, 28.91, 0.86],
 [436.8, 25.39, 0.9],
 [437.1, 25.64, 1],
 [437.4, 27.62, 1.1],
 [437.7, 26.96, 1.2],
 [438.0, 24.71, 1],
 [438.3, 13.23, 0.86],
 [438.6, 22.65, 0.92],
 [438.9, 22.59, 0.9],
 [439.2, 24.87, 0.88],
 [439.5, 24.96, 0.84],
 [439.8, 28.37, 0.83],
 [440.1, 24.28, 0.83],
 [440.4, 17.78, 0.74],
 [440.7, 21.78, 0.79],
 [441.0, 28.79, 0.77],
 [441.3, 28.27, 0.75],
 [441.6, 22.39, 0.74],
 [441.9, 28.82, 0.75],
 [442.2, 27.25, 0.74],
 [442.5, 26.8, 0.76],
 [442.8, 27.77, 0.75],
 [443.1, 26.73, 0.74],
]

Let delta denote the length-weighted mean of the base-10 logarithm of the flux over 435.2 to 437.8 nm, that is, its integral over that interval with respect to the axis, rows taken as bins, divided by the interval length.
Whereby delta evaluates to 1.428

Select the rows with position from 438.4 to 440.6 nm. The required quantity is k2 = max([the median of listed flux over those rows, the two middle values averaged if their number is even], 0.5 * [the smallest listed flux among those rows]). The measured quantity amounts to 24.3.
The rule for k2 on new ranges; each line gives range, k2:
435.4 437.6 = 27.6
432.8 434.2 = 27.9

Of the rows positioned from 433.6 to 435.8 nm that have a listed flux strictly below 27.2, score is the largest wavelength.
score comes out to 435.6 nm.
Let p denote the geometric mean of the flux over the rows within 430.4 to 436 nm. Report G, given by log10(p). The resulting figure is 1.364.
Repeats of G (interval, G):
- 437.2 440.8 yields 1.360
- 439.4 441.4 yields 1.391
